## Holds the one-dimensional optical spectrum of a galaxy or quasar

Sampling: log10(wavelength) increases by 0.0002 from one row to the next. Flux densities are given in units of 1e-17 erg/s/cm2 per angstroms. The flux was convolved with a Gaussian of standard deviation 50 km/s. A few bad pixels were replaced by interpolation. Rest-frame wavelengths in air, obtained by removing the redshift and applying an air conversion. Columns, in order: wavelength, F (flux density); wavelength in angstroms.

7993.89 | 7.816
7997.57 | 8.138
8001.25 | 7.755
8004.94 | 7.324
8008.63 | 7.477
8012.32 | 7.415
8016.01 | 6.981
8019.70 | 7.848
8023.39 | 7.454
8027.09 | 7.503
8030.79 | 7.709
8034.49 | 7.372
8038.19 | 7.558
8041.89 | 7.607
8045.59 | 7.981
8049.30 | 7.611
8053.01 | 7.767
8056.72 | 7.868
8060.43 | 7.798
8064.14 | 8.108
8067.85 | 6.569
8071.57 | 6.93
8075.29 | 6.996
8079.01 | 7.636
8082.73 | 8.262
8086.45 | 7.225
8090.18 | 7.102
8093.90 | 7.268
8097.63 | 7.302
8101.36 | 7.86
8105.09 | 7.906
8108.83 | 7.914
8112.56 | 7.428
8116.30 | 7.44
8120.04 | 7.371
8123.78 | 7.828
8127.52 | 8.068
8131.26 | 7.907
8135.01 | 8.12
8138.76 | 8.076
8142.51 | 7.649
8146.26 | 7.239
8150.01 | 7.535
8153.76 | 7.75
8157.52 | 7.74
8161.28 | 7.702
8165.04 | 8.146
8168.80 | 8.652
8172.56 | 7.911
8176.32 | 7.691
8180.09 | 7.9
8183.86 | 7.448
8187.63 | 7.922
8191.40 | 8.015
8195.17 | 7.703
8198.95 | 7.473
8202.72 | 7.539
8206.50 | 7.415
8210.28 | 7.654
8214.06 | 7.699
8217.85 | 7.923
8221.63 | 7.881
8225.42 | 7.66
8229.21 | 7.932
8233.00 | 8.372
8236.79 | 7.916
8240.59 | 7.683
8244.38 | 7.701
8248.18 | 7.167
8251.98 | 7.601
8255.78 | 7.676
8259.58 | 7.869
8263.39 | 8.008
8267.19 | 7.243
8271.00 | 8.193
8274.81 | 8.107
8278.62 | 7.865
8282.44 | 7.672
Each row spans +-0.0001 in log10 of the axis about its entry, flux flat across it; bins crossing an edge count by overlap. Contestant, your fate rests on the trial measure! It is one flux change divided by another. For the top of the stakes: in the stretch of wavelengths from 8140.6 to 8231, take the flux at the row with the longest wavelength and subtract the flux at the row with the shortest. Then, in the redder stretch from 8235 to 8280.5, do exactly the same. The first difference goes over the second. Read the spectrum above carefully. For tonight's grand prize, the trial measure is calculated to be -5.5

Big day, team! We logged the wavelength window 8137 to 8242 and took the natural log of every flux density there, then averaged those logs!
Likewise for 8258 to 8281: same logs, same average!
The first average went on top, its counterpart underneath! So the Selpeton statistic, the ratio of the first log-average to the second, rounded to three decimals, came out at 0.995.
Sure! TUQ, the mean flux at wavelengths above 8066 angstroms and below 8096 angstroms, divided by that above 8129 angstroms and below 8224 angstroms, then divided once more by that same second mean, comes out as 0.120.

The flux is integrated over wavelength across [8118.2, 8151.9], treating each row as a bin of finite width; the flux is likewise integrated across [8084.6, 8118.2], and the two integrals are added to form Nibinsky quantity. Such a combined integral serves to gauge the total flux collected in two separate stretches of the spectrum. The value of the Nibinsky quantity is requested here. 513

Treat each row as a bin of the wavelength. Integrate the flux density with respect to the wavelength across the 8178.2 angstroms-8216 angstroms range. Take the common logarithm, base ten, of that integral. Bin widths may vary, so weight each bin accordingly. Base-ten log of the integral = 2.5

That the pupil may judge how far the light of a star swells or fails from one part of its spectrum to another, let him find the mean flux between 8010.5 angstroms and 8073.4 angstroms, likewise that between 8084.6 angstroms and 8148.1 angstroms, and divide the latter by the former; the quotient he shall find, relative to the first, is 1.01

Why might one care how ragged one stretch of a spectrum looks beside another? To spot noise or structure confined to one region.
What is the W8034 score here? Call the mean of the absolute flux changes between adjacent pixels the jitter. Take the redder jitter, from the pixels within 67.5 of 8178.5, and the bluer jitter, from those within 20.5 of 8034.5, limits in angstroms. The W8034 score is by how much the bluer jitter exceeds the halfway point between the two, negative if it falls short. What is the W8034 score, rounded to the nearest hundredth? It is 0.03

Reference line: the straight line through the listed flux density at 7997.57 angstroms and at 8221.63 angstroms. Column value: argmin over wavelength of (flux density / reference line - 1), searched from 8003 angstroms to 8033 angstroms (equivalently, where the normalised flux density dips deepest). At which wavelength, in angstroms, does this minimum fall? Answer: 8016.01 angstroms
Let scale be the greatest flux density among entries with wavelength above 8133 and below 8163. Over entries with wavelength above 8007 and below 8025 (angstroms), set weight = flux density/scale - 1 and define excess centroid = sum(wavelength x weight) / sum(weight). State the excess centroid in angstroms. 8015.6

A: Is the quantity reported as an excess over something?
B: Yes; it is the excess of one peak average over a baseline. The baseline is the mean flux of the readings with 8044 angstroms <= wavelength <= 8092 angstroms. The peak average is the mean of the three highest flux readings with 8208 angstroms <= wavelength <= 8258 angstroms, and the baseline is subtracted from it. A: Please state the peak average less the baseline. 0.55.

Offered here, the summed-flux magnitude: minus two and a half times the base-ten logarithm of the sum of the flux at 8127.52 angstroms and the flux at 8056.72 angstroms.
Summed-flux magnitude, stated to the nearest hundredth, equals -3.01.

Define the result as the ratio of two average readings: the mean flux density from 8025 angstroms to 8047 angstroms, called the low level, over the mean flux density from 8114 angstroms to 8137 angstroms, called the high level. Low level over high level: 0.98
